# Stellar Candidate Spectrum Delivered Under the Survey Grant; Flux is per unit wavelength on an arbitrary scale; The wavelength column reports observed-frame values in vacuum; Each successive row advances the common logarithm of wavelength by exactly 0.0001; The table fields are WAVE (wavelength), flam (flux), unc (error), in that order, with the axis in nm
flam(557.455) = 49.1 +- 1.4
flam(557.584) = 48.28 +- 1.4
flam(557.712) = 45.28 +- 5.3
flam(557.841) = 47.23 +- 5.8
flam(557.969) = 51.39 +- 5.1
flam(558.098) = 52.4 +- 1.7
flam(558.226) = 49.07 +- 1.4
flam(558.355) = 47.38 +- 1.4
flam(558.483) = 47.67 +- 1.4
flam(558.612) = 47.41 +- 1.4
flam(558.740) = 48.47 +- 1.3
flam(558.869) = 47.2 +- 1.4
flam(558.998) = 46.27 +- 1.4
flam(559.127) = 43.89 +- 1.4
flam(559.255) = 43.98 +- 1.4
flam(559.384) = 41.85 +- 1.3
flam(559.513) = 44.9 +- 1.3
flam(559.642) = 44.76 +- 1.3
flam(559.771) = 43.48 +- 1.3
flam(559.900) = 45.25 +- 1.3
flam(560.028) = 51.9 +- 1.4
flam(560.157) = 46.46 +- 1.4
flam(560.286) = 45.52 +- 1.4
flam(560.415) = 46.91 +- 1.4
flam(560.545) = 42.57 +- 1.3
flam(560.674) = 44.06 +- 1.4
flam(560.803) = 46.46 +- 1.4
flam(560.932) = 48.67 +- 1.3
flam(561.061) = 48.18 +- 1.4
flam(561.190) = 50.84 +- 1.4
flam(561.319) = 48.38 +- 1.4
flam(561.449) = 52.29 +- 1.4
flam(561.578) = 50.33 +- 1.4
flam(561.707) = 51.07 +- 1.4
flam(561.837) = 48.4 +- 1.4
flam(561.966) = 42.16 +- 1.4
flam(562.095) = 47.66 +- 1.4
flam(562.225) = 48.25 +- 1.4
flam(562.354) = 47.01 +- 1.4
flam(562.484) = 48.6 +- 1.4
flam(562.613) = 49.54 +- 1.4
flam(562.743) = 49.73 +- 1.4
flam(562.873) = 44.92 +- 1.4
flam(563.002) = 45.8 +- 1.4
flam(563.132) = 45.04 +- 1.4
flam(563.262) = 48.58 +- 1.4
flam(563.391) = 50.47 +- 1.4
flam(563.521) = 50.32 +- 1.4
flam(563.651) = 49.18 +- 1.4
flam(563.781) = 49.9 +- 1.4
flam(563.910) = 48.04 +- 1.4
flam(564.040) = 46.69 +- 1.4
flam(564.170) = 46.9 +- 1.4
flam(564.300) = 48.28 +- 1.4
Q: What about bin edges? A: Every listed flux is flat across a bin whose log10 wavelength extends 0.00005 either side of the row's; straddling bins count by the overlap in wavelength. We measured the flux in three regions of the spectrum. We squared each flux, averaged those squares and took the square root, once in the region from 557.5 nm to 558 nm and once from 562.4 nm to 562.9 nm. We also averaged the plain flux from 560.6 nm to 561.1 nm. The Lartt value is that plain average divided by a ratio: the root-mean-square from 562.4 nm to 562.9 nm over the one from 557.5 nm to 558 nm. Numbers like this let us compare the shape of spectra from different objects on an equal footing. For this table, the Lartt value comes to 47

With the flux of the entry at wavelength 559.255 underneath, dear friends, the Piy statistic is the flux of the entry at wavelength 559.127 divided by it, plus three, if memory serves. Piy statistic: 4.00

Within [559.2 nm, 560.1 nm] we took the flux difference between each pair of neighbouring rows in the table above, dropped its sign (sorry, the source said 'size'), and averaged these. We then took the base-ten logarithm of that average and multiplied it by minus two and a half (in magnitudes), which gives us -1.0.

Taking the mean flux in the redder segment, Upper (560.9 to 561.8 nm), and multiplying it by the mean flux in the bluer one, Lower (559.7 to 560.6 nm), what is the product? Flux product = 2299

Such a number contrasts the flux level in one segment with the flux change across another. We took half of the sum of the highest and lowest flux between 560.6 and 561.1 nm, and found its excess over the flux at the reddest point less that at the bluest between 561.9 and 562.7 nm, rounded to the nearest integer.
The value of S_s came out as 39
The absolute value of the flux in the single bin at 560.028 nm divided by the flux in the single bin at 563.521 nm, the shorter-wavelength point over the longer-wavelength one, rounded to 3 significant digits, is 1.03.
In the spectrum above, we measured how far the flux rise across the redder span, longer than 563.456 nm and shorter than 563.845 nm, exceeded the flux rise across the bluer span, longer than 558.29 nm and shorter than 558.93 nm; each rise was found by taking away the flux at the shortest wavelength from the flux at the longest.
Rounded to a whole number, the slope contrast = 0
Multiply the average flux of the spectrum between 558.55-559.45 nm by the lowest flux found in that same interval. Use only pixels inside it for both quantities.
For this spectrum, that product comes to 1908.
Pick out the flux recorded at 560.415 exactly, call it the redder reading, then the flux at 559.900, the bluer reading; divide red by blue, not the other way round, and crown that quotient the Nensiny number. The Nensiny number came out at 1.04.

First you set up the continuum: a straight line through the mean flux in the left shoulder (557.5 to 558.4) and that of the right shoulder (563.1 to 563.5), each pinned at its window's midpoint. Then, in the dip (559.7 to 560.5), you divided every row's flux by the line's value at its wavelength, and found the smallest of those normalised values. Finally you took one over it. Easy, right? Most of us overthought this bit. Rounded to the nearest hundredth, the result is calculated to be 1.12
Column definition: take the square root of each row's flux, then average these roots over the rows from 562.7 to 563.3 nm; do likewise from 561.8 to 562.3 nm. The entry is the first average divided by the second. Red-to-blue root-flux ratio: 1.00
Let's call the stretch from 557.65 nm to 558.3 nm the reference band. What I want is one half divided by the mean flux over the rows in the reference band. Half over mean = 0.0102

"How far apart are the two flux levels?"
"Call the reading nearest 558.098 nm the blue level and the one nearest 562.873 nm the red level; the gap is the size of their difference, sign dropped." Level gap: 7.5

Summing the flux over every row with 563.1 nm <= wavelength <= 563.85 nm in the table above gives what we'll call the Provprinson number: 293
